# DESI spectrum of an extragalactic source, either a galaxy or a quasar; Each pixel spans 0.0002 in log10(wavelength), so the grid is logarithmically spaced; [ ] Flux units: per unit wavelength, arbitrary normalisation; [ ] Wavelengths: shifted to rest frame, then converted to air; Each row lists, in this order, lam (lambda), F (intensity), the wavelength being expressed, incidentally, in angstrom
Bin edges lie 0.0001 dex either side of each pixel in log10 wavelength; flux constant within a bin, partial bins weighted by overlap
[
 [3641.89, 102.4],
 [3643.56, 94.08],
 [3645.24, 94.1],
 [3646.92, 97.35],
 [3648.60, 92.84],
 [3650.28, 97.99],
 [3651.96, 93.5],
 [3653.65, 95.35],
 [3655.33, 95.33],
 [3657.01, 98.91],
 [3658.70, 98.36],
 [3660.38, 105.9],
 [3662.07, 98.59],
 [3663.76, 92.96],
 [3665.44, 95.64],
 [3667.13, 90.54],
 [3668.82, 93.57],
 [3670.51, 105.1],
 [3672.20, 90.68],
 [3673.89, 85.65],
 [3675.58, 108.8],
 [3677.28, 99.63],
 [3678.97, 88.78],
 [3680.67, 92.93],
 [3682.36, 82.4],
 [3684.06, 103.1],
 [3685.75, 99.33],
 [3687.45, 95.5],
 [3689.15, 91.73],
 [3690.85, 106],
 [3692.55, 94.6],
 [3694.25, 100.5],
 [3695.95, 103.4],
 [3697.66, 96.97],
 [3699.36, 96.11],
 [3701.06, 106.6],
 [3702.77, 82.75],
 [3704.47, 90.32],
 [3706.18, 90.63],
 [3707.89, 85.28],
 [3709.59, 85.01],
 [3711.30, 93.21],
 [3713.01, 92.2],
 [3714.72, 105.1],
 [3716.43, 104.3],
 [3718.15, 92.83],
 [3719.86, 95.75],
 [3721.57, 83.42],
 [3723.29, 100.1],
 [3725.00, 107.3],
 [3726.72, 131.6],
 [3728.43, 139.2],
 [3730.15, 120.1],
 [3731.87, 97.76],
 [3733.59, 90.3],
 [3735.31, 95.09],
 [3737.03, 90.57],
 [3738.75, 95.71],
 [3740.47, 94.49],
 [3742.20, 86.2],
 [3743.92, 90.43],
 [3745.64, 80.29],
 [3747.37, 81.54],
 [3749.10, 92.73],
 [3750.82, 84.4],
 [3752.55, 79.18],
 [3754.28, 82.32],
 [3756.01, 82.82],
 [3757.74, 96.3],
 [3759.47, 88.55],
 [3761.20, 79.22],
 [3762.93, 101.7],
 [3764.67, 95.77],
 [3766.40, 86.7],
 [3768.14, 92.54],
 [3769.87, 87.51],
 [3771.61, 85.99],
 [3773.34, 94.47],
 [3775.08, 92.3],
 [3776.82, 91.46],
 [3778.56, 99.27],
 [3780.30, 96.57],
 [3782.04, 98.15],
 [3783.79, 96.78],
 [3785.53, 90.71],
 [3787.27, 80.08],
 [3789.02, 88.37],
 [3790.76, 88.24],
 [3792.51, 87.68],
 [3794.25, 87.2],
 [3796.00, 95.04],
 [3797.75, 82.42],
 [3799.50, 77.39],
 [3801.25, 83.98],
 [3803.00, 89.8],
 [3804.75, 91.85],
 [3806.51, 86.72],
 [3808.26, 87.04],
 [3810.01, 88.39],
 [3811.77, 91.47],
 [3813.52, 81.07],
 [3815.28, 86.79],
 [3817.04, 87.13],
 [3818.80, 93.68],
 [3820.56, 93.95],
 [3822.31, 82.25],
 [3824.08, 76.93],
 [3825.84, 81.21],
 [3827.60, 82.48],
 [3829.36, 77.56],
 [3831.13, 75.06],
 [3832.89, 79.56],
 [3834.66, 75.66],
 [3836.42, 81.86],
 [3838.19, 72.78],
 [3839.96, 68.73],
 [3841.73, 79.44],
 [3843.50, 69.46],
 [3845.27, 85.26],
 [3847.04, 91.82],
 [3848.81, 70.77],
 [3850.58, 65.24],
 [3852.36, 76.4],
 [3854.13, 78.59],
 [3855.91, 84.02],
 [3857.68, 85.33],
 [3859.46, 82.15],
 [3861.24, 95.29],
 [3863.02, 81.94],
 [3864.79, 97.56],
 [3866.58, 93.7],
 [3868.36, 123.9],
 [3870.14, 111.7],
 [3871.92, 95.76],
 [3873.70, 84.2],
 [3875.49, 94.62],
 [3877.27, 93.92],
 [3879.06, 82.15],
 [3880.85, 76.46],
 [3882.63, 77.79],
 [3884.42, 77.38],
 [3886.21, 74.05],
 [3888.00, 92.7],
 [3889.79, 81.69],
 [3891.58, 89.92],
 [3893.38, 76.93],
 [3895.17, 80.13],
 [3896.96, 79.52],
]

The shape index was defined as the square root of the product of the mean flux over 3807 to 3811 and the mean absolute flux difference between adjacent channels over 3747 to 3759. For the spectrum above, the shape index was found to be 25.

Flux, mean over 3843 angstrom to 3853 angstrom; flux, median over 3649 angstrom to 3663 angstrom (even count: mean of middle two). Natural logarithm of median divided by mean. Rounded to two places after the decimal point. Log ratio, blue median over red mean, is 0.25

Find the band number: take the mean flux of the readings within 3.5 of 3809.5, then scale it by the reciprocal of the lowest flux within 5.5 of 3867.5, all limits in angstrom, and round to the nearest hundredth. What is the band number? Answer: 1.08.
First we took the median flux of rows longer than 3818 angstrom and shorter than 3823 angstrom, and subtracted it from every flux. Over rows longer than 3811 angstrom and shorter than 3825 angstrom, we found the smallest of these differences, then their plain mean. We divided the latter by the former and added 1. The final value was 1.42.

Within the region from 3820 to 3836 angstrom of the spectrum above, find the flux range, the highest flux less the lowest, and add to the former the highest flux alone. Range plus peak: 113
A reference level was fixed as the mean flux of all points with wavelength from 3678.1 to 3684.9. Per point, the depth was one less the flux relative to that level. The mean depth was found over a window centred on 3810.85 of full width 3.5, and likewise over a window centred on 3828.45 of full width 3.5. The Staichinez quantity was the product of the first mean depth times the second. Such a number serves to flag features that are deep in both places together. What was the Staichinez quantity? 0.003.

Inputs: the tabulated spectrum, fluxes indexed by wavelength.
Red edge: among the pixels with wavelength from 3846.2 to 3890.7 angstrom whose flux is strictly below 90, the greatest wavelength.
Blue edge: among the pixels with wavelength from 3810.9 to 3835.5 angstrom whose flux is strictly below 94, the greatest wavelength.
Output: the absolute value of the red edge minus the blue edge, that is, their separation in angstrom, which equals 55.1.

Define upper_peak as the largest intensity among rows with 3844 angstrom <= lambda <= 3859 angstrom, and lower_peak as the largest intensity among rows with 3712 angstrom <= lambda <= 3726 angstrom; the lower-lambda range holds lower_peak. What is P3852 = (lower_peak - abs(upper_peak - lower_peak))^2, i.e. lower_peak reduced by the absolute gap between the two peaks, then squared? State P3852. 8431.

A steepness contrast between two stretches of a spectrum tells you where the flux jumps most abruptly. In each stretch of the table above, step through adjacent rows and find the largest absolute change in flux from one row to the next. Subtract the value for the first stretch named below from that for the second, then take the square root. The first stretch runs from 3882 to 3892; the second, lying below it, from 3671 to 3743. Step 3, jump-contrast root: 2.4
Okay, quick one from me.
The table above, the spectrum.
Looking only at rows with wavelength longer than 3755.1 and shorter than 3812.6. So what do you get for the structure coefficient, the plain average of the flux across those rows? 90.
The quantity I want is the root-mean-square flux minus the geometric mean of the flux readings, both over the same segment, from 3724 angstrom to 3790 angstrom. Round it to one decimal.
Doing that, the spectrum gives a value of 1.6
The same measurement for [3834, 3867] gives 1.0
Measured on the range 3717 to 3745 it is 2.3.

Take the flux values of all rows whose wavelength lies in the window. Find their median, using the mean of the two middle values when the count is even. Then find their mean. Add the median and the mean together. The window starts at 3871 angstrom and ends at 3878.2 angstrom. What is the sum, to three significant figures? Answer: 186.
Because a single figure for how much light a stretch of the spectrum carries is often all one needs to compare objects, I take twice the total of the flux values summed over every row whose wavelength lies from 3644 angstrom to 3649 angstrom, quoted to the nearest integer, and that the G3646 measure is 569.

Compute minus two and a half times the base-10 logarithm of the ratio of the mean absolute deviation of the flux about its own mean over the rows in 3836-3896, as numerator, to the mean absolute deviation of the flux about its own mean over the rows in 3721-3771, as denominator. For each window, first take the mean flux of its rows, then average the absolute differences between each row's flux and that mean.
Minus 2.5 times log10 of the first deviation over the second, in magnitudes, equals 0.1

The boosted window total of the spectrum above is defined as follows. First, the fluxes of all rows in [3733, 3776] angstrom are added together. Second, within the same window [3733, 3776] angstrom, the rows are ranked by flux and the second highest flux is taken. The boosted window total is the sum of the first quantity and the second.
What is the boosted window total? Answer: 2323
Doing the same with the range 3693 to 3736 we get 2617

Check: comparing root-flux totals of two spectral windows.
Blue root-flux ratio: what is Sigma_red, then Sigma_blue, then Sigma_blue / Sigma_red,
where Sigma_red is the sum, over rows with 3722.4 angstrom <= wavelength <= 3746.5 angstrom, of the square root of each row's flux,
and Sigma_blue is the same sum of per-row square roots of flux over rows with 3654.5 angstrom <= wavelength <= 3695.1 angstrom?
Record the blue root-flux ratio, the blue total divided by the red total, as 1.7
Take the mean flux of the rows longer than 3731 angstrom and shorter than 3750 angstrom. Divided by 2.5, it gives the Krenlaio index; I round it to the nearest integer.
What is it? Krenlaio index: 36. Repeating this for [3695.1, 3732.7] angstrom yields 40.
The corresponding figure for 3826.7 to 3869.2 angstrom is 33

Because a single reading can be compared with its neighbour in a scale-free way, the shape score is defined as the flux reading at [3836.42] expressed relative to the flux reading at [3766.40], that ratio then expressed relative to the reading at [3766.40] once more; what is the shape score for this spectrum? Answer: 0.0109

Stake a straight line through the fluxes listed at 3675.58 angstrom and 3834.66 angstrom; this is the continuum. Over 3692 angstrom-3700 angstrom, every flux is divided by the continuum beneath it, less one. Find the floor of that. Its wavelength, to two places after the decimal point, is 3692.55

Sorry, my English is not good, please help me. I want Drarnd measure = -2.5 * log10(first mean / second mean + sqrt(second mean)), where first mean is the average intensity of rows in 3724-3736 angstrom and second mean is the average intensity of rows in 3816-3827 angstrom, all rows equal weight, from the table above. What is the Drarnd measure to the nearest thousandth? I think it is -2.560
